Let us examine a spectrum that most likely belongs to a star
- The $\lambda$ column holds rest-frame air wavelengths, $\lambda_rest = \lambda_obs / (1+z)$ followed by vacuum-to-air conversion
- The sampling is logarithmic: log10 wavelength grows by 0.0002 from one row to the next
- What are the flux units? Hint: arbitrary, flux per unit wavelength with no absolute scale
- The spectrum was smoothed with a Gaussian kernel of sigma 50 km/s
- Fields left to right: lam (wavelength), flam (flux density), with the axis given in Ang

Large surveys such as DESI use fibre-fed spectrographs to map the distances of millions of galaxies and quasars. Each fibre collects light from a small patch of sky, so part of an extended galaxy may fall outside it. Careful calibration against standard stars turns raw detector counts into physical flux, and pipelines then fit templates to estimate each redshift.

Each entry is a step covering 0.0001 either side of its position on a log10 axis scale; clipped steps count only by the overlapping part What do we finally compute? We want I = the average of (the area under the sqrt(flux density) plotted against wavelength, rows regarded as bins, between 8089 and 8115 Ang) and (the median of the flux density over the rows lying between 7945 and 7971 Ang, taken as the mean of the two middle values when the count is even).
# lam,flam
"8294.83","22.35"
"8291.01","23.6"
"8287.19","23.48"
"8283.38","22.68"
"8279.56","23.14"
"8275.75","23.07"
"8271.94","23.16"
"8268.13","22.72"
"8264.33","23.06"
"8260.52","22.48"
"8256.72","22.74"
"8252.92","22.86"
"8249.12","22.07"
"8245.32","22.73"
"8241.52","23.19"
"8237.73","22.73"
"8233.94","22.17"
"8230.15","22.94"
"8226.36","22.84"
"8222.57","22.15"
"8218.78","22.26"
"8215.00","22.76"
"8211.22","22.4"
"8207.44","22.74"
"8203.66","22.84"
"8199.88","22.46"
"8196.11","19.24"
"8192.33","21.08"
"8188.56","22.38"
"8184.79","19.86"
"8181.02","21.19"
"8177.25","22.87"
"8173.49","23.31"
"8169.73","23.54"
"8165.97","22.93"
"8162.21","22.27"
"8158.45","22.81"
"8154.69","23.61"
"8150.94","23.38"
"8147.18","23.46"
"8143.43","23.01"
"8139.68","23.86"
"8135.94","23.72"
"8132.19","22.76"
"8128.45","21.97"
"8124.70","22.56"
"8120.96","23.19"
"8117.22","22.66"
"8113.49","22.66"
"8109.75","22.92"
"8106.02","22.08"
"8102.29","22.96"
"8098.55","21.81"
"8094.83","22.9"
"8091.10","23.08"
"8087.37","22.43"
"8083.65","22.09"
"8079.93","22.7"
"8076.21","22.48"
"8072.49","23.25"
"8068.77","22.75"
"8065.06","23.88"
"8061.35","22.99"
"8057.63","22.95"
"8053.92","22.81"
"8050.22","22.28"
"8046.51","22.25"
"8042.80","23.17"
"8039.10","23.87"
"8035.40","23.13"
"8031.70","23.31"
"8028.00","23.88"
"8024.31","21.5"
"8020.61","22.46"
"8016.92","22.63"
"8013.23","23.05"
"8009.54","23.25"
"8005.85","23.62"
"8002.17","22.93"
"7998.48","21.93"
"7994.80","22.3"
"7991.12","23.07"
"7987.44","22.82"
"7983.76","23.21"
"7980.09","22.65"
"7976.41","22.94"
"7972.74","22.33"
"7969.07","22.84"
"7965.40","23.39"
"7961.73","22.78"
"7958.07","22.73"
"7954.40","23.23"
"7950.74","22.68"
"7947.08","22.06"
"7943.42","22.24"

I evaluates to 73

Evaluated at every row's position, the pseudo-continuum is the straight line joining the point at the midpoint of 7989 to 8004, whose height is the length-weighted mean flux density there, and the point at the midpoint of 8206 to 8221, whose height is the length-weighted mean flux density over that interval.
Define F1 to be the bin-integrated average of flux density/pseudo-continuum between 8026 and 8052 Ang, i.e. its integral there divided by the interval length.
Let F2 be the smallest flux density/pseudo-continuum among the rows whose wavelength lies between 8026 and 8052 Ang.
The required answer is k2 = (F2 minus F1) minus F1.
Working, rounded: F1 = 1.03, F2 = 0.987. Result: -1.06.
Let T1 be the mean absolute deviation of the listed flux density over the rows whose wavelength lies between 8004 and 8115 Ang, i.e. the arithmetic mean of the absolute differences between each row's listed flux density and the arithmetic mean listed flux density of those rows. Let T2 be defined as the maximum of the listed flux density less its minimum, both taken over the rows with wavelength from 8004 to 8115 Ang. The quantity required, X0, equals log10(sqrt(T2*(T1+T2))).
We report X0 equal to 0.41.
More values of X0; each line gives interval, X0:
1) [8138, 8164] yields 0.25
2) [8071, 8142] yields 0.35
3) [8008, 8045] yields 0.42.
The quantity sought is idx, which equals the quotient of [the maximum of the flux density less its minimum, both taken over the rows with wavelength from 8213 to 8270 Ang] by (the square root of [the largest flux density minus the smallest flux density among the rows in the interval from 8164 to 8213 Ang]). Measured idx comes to 0.54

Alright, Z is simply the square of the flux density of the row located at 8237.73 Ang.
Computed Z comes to 517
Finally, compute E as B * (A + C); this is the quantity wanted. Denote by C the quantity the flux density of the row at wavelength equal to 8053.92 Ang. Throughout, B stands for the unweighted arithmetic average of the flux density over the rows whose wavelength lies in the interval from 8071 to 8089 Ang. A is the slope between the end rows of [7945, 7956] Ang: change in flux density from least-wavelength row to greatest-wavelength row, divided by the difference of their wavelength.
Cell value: 519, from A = 0.160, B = 22.6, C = 22.81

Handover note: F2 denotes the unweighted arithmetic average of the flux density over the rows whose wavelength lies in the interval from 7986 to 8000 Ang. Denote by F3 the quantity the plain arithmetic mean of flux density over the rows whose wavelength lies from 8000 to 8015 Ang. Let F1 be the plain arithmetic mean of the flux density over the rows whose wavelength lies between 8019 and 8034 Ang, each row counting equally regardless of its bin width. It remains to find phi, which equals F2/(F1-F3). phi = -53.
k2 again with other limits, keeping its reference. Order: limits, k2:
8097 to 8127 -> -1.04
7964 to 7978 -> -1.04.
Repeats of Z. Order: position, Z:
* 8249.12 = 487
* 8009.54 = 541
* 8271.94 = 536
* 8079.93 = 515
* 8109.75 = 525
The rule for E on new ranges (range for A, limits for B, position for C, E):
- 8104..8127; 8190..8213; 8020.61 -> 490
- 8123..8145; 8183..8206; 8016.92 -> 483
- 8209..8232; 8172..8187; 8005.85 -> 516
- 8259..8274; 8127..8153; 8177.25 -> 531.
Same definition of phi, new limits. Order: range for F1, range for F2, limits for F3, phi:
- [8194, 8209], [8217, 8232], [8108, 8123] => -22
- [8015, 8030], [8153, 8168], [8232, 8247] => -262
